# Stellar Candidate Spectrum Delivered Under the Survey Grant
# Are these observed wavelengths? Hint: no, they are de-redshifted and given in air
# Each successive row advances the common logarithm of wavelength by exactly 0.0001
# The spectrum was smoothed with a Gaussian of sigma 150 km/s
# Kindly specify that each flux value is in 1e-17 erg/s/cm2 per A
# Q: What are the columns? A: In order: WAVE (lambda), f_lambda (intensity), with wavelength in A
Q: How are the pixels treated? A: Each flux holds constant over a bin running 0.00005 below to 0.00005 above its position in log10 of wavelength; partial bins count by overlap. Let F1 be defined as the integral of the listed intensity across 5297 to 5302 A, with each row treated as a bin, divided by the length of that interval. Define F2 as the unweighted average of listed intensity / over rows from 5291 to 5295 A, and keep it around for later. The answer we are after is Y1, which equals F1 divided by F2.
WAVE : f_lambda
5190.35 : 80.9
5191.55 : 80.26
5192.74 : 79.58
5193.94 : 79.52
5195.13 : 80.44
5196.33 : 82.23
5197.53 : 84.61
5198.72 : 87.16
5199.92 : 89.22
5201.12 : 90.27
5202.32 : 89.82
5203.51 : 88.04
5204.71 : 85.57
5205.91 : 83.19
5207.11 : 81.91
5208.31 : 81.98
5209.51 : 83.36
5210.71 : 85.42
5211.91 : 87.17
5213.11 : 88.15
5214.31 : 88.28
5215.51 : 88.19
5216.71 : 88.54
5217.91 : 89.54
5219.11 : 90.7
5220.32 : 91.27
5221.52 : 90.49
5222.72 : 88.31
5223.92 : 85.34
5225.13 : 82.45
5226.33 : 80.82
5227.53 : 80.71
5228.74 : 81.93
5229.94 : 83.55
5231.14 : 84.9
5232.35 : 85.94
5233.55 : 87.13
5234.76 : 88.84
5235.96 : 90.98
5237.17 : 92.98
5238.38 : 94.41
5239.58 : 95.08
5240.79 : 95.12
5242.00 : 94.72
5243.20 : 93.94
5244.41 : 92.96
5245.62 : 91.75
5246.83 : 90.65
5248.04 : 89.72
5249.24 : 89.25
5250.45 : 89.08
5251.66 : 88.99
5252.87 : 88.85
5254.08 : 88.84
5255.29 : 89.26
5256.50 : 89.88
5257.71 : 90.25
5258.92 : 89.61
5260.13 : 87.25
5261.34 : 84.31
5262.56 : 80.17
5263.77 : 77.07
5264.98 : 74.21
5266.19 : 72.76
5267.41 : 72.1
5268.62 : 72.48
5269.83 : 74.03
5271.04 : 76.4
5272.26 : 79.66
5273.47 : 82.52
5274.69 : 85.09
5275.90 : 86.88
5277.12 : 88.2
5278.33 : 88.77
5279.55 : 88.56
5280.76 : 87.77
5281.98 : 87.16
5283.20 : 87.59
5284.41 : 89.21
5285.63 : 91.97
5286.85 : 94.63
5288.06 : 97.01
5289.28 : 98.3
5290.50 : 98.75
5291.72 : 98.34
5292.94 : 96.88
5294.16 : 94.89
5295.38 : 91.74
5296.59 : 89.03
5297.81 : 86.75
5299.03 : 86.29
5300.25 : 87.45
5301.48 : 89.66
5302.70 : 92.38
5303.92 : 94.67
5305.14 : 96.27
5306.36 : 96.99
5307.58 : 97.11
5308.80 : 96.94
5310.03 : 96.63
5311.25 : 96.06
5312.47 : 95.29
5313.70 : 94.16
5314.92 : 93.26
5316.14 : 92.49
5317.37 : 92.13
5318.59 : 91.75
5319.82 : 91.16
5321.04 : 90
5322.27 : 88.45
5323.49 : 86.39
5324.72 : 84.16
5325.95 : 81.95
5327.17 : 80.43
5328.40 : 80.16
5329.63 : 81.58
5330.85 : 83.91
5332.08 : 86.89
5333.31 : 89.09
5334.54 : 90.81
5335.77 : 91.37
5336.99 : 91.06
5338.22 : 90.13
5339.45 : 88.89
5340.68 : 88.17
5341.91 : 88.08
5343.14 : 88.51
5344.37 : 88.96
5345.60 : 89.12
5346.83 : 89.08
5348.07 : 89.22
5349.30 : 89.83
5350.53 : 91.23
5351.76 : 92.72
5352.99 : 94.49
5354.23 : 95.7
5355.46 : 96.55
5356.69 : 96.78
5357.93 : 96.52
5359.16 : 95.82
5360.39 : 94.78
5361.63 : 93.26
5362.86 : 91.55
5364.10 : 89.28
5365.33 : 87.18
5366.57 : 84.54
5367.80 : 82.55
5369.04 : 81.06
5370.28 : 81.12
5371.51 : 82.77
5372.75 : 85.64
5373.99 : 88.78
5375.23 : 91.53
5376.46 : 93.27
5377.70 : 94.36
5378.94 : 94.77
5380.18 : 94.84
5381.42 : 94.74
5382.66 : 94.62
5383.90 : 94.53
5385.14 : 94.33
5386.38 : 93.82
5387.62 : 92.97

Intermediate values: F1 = 87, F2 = 96.7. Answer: 0.90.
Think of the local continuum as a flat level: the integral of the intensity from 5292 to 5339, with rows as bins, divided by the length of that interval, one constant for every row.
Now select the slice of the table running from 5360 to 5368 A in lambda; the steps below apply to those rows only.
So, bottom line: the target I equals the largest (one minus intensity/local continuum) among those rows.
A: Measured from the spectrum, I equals 0.088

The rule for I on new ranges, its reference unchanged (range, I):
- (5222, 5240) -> 0.108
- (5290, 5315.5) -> 0.046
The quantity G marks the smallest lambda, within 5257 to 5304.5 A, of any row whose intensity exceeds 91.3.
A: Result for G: 5285.63 A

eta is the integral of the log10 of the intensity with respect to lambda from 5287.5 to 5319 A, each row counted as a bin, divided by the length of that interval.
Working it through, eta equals 1.97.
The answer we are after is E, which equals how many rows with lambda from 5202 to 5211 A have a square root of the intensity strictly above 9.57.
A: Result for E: 0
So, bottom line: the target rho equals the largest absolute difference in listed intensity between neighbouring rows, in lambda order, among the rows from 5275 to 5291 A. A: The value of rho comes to 2.76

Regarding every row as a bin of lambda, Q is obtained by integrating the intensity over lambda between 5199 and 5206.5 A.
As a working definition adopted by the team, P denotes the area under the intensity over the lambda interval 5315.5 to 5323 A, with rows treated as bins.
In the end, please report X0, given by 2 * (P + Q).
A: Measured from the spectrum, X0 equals 2679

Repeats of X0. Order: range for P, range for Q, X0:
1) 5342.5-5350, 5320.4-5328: 2631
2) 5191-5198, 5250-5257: 2382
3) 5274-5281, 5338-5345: 2467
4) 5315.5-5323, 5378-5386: 2877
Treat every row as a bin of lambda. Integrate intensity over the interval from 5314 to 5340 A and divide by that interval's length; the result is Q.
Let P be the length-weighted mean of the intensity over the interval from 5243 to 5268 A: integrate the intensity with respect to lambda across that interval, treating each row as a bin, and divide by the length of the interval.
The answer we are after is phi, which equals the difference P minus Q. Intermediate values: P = 86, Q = 88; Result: -2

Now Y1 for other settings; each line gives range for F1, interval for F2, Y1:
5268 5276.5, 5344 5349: 0.89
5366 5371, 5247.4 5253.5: 0.92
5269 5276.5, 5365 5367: 0.94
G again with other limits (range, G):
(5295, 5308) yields 5295.38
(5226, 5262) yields 5237.17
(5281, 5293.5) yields 5285.63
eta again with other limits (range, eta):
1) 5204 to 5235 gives 1.93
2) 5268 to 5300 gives 1.95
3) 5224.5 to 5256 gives 1.95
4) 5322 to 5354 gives 1.94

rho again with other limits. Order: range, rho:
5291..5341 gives 3.15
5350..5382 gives 3.14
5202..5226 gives 2.97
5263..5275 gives 3.26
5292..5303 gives 3.15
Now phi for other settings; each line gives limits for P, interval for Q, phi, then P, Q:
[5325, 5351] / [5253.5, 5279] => 5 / 87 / 82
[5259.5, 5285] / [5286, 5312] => -12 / 82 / 94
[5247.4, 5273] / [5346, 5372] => -7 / 83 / 90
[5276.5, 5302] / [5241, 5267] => 4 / 91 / 87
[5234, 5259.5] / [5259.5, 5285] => 9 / 91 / 82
